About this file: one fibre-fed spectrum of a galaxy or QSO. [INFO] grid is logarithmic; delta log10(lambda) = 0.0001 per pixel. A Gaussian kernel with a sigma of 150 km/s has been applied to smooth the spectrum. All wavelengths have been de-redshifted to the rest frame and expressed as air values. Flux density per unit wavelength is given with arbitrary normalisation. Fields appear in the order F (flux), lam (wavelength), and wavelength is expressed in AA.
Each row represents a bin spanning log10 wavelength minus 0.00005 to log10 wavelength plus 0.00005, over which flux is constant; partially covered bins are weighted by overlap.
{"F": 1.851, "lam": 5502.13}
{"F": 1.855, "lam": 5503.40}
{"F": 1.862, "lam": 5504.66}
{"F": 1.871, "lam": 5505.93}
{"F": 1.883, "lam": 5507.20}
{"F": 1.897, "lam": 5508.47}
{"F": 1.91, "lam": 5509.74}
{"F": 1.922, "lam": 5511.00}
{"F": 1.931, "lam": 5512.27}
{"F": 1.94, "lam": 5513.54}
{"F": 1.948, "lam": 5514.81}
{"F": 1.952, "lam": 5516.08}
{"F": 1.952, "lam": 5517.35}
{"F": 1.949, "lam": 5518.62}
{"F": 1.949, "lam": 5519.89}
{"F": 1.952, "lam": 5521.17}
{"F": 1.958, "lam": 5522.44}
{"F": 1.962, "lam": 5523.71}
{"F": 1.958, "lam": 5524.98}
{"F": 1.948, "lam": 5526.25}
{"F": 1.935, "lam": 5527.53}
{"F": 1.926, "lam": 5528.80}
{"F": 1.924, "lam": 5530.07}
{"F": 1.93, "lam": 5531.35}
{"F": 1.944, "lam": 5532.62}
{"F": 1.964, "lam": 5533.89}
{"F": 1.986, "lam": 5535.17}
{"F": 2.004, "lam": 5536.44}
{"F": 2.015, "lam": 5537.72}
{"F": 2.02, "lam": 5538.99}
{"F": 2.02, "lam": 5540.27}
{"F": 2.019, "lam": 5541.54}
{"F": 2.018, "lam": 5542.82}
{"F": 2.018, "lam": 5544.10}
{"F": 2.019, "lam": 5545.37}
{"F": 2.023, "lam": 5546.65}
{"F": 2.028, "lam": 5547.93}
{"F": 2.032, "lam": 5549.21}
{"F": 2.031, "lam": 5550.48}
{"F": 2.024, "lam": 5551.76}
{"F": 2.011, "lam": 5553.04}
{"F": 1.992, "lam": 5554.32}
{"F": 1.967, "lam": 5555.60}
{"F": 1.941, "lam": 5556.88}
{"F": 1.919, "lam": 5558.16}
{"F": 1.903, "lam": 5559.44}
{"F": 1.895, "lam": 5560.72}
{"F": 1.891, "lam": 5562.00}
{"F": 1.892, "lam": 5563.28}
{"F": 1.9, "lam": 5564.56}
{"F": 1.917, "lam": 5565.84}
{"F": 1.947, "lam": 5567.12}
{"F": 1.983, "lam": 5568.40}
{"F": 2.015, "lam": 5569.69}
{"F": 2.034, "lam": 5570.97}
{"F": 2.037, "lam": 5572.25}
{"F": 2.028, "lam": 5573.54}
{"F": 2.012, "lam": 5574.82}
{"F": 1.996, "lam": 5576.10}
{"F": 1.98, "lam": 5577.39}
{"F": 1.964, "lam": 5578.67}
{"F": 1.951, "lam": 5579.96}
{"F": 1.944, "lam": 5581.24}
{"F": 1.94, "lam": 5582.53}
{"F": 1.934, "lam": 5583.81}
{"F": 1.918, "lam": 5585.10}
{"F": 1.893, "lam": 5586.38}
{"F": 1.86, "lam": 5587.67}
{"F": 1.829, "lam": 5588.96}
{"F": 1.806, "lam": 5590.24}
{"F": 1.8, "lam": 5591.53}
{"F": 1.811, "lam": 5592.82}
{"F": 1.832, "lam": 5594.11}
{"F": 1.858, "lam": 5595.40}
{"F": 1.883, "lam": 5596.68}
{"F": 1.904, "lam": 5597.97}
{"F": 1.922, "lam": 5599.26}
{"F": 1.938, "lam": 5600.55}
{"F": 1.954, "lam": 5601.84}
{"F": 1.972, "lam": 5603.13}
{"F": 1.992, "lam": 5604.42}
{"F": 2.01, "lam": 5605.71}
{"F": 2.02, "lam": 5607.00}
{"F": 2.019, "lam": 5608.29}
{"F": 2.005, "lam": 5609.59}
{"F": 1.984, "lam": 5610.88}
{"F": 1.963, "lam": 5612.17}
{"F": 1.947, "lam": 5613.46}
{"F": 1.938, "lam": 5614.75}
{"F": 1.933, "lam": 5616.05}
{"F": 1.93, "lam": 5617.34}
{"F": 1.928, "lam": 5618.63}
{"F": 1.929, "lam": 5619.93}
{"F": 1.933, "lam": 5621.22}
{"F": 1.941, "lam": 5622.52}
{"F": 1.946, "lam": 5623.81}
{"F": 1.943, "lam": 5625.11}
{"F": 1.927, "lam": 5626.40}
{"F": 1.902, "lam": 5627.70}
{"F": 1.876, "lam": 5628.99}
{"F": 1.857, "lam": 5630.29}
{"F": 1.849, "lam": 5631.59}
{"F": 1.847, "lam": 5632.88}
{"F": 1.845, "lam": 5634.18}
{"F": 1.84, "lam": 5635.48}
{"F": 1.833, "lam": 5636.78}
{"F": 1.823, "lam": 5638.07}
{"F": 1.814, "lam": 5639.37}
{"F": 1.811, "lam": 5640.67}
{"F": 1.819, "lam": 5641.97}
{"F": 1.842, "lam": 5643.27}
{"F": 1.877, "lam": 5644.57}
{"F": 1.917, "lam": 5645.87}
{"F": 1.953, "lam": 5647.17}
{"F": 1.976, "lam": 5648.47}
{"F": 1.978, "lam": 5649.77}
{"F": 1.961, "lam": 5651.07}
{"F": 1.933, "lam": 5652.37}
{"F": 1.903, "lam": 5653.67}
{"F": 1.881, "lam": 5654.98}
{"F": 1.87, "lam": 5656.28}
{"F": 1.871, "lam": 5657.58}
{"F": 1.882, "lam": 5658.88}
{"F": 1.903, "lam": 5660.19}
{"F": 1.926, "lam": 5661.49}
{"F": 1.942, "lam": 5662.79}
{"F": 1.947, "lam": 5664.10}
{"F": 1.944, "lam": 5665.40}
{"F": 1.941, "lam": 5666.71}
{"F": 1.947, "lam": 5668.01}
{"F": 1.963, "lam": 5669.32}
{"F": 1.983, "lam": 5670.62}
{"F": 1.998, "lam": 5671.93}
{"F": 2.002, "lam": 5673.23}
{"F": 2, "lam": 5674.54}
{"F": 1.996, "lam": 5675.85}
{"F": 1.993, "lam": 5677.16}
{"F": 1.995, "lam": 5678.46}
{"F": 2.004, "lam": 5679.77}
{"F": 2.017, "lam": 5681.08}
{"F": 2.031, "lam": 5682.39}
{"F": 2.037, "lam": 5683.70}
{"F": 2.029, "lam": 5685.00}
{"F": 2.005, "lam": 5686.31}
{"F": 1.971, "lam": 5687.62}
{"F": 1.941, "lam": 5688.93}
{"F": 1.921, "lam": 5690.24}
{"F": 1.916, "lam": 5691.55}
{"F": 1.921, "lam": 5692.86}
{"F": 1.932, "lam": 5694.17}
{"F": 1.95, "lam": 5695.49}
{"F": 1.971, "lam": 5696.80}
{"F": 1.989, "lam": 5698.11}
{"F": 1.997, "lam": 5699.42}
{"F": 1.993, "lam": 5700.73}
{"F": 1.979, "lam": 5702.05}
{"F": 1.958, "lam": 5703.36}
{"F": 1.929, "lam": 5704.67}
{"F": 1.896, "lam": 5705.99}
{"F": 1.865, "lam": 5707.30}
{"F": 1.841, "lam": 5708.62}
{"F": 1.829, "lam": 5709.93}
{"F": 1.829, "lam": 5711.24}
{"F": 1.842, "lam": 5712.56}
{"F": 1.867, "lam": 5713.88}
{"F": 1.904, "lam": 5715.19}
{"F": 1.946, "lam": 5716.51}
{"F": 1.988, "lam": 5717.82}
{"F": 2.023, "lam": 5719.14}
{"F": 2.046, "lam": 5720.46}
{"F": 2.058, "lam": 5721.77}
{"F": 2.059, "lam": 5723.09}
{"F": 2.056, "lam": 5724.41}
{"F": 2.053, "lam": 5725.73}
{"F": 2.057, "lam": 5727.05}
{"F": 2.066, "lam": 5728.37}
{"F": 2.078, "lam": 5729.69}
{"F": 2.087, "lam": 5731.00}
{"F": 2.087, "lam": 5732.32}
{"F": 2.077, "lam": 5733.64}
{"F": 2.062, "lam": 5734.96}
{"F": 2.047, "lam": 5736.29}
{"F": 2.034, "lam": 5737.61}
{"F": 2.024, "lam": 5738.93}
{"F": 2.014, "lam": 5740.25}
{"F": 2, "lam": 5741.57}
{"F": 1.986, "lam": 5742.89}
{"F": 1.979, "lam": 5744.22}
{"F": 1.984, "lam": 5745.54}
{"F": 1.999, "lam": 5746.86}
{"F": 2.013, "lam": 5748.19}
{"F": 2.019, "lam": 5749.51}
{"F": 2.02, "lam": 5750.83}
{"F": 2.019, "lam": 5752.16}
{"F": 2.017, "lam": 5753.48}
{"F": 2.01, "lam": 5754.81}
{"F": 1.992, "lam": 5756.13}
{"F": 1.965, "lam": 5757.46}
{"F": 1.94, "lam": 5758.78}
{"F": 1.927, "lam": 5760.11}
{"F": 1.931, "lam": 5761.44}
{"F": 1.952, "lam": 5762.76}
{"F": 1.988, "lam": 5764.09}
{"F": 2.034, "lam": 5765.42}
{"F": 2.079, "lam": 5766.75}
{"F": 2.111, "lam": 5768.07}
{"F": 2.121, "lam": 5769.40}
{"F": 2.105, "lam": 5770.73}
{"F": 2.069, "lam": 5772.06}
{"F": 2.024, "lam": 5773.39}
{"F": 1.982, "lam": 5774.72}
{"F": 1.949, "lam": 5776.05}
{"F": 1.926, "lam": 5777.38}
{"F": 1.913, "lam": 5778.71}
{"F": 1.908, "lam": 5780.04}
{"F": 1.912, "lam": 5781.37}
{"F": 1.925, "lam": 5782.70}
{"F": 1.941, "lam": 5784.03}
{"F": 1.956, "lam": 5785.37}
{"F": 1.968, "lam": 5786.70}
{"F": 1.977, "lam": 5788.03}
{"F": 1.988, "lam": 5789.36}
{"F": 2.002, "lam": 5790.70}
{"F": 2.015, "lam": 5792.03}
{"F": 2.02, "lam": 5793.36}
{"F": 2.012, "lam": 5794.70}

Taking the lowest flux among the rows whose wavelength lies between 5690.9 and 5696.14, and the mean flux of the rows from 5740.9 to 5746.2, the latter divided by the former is 1.04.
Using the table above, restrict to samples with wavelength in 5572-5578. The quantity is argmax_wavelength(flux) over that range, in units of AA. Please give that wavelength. 5572.25 AA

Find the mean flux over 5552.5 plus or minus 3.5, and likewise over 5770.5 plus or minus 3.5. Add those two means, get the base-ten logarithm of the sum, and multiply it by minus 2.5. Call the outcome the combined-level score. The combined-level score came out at -1.53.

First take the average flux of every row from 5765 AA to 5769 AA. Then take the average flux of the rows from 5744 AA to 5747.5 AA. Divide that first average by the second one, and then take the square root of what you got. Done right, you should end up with 1.02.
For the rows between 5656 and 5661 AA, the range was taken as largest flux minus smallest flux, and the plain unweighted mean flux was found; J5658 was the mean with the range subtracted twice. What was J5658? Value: 1.82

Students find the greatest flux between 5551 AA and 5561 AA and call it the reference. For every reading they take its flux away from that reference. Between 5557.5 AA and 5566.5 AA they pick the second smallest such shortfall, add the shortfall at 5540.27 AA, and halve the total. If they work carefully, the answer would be 0.06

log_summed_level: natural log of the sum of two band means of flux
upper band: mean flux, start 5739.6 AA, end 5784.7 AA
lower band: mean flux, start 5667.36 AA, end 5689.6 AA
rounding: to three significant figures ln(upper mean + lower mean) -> 1.38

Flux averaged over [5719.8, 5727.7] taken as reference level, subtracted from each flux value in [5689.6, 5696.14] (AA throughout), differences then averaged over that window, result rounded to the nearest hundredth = -0.13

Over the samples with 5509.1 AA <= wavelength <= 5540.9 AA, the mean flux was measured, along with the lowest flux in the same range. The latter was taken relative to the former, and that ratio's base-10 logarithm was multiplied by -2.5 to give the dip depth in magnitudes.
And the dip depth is 0.026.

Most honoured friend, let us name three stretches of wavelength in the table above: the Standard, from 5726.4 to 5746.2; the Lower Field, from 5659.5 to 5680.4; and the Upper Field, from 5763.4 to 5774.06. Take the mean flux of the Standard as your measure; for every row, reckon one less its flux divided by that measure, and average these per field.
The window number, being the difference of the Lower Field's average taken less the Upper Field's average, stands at 0.048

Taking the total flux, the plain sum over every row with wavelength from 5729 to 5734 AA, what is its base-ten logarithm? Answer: 0.921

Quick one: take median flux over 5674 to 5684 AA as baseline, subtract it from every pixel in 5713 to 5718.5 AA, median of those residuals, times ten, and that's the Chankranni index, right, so -0.8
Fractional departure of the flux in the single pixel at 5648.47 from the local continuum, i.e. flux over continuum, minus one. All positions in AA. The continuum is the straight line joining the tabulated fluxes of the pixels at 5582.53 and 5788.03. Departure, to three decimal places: 0.012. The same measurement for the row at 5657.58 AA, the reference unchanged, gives -0.042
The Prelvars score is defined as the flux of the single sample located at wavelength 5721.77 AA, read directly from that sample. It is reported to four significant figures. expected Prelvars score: 2.058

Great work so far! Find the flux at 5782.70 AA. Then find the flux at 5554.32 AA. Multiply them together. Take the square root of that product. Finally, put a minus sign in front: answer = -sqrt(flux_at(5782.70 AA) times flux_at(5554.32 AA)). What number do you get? -1.96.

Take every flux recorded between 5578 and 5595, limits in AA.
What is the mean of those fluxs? 1.88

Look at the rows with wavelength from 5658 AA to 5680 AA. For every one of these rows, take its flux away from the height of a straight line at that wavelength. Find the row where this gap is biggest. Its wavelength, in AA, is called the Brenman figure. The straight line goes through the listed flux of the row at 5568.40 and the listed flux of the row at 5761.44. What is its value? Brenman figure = 5658.88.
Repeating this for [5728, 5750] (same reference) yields 5744.22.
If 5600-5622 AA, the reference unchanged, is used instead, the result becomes 5618.63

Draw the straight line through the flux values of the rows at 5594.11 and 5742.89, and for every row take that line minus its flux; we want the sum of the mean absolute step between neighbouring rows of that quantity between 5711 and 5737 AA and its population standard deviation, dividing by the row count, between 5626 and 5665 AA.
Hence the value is 0.061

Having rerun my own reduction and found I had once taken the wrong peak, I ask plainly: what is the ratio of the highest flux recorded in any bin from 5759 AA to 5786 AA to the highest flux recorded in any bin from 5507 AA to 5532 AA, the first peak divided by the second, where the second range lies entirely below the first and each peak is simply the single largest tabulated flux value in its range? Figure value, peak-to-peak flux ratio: 1.08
